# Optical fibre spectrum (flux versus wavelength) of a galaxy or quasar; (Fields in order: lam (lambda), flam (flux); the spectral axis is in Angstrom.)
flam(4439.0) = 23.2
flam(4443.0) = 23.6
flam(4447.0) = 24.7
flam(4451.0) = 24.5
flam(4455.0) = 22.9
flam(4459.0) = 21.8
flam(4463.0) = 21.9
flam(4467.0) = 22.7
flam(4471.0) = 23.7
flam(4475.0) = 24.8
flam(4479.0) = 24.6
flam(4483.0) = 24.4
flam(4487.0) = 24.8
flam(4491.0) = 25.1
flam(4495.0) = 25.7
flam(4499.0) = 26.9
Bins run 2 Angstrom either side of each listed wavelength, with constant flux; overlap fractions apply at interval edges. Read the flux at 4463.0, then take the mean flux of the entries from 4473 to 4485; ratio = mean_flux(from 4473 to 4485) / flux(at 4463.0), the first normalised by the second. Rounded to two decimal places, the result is 1.12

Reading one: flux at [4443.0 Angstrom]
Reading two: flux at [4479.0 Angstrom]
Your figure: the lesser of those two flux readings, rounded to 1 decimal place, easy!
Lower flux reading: 23.6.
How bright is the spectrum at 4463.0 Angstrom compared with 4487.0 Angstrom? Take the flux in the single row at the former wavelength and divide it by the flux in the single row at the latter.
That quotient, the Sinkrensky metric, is 0.88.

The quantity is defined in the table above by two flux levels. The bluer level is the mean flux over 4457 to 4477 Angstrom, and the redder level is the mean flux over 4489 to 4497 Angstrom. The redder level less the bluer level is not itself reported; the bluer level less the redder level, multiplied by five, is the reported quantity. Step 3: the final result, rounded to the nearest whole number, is -12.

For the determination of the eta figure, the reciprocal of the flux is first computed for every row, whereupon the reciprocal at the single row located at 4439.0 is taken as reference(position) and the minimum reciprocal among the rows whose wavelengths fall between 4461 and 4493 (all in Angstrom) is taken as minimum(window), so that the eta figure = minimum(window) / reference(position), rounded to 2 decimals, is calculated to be 0.92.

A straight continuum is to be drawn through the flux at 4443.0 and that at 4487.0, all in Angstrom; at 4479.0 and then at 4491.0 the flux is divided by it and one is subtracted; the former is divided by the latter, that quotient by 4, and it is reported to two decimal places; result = 0.02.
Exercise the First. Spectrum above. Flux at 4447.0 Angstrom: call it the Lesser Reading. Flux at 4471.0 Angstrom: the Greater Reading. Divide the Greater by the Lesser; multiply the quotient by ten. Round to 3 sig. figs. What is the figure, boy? 9.60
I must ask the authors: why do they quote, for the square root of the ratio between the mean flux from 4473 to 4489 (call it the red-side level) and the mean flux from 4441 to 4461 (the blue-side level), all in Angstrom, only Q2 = 1.024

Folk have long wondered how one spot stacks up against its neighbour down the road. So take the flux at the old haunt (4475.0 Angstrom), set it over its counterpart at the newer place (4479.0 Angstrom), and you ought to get 1.008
